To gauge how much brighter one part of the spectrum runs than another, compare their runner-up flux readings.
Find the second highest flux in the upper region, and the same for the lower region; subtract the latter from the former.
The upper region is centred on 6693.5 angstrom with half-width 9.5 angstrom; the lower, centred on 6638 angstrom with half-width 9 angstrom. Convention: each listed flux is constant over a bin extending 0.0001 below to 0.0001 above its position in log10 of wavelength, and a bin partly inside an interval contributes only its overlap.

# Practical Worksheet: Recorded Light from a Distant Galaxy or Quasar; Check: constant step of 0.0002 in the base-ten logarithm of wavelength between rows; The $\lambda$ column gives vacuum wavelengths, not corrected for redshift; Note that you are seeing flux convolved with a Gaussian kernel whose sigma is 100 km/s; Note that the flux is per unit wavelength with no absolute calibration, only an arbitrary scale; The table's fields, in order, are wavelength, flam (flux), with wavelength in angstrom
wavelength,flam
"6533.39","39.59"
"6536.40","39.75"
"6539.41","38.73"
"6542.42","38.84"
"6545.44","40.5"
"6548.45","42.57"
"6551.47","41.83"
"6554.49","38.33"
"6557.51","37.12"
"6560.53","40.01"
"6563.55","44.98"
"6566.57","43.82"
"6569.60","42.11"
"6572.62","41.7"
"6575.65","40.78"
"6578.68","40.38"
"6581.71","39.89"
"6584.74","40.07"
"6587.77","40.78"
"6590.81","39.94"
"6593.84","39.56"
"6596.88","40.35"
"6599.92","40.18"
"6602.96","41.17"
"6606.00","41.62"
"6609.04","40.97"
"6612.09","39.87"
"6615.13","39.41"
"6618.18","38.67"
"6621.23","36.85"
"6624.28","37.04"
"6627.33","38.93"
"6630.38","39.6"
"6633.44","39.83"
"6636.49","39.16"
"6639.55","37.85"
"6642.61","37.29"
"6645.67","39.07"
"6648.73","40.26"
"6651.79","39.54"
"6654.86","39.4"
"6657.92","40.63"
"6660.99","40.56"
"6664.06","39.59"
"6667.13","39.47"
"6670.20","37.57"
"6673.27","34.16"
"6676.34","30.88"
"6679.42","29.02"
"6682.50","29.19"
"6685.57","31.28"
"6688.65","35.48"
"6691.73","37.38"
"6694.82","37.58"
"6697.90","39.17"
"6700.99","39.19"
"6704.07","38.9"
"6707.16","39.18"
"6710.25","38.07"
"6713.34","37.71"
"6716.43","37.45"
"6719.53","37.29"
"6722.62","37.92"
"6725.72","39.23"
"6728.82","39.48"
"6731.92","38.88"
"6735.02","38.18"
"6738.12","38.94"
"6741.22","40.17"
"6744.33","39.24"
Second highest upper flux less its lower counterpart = -0.4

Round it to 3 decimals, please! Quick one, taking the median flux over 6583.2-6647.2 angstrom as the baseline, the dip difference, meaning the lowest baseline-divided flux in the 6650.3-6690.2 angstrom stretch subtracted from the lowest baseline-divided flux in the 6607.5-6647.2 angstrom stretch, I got 0.198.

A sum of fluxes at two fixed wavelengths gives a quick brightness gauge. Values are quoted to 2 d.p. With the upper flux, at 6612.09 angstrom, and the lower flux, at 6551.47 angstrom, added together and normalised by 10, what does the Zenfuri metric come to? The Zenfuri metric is 8.17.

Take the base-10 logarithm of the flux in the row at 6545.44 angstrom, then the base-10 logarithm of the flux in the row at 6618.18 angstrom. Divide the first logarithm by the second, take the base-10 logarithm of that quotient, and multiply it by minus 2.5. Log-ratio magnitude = -0.014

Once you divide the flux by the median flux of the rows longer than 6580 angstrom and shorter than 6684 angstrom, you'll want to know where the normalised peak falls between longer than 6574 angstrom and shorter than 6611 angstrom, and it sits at 6606.00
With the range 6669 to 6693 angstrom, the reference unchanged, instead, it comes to 6670.20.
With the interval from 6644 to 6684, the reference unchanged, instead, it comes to 6657.92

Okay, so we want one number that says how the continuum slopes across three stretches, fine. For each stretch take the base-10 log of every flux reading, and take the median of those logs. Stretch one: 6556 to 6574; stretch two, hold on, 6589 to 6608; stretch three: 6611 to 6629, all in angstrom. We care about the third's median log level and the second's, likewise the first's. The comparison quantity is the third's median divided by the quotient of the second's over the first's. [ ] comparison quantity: 1.61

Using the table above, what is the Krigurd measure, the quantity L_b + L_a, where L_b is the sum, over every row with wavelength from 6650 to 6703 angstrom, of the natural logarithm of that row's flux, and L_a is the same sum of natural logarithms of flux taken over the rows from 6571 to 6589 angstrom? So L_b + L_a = 83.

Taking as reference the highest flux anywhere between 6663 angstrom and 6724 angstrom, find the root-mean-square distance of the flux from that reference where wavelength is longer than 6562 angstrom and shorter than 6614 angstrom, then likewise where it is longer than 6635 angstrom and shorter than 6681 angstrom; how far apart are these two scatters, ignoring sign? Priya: 1.9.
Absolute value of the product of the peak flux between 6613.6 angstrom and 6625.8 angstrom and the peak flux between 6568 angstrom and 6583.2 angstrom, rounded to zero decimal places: 1660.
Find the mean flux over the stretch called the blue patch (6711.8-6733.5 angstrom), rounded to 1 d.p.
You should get 38.3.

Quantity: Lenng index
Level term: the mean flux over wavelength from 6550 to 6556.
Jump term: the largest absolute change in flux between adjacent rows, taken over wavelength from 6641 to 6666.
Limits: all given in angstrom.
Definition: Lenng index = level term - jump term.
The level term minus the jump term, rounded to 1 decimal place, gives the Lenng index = 38.3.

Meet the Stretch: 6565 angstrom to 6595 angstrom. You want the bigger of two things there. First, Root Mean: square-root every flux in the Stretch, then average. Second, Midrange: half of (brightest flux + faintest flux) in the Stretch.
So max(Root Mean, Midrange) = 41.7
